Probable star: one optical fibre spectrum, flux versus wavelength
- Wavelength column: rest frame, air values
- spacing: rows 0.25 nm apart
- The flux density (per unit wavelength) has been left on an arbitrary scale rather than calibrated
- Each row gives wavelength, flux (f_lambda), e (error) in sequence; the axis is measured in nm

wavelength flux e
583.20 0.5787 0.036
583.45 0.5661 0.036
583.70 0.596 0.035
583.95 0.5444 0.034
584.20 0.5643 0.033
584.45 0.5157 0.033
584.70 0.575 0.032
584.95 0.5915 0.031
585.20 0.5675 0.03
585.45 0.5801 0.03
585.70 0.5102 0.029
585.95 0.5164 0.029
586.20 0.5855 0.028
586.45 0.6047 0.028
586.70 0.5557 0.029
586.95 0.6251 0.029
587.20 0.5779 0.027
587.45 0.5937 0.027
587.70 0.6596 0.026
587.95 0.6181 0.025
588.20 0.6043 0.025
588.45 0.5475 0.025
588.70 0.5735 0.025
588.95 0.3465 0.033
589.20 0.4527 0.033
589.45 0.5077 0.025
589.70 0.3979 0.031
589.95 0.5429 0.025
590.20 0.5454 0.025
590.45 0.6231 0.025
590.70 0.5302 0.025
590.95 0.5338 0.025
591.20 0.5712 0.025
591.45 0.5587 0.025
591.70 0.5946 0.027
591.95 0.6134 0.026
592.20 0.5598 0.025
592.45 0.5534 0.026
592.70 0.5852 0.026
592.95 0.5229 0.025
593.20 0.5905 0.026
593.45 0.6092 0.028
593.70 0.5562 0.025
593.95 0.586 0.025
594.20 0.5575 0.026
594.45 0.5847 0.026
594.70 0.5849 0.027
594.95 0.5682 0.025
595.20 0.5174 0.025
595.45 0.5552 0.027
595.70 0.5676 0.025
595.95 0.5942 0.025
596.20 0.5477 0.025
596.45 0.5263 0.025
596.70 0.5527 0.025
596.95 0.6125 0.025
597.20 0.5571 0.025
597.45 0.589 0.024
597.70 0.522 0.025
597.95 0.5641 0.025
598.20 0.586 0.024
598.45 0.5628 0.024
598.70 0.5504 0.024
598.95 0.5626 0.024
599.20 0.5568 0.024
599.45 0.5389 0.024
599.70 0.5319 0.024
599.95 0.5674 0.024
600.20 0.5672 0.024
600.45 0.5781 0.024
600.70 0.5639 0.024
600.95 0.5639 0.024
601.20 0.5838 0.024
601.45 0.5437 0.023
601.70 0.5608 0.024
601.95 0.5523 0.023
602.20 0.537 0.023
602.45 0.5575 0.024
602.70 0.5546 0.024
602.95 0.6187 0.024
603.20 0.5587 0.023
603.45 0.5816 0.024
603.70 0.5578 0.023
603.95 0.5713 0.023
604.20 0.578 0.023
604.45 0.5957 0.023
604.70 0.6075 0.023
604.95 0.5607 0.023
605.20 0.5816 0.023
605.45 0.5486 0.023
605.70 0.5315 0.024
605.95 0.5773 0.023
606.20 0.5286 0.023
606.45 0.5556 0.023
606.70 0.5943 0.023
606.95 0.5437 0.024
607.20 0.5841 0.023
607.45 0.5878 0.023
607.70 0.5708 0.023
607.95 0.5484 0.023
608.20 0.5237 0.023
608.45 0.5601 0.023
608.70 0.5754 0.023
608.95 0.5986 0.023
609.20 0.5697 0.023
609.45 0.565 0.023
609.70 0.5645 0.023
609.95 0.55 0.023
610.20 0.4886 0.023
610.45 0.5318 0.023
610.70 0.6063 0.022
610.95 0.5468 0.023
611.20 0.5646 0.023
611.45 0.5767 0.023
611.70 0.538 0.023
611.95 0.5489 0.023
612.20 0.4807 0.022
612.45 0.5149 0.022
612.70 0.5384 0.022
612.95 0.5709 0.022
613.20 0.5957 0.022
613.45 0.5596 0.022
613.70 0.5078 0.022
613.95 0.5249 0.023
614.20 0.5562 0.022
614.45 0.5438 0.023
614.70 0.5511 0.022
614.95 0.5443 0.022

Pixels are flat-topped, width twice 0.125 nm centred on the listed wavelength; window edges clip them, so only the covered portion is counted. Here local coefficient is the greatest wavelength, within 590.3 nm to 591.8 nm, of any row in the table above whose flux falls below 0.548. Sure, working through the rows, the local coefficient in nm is 590.95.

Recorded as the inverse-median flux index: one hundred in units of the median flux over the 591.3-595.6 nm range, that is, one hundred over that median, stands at 176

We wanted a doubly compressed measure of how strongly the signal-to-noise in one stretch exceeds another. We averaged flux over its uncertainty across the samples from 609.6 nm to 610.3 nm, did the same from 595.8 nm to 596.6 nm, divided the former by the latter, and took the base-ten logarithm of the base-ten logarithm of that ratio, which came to -1.7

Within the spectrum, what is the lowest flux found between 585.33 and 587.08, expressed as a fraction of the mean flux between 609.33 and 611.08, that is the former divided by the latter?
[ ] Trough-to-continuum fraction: 0.93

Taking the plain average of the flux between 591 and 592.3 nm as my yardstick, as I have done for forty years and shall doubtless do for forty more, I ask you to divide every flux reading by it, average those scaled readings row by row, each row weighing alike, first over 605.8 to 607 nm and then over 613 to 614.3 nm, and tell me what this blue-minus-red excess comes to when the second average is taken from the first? 0.02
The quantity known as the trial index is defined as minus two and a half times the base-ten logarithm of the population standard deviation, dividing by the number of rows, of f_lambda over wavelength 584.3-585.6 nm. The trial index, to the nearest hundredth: 3.95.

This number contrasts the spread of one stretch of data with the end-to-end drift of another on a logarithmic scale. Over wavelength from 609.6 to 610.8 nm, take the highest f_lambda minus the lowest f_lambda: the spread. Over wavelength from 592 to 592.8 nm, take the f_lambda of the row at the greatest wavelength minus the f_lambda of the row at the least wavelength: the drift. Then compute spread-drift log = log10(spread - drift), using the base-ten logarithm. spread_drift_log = -1.03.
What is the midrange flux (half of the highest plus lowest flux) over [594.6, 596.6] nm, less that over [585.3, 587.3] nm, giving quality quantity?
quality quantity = -0.012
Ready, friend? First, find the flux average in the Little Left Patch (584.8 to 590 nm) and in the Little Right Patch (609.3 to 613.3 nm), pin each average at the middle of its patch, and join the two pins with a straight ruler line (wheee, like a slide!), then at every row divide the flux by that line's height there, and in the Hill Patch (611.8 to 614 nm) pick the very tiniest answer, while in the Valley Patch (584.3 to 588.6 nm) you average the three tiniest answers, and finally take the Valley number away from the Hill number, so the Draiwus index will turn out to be -0.06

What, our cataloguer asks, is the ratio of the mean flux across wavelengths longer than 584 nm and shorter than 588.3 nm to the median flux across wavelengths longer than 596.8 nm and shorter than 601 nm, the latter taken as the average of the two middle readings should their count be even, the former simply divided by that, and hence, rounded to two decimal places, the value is 1.03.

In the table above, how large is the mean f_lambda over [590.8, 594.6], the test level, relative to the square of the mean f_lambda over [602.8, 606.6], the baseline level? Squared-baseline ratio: 1.76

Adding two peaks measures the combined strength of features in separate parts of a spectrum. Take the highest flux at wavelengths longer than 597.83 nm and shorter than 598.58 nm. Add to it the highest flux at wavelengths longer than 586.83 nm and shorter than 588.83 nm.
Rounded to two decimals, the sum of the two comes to 1.25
